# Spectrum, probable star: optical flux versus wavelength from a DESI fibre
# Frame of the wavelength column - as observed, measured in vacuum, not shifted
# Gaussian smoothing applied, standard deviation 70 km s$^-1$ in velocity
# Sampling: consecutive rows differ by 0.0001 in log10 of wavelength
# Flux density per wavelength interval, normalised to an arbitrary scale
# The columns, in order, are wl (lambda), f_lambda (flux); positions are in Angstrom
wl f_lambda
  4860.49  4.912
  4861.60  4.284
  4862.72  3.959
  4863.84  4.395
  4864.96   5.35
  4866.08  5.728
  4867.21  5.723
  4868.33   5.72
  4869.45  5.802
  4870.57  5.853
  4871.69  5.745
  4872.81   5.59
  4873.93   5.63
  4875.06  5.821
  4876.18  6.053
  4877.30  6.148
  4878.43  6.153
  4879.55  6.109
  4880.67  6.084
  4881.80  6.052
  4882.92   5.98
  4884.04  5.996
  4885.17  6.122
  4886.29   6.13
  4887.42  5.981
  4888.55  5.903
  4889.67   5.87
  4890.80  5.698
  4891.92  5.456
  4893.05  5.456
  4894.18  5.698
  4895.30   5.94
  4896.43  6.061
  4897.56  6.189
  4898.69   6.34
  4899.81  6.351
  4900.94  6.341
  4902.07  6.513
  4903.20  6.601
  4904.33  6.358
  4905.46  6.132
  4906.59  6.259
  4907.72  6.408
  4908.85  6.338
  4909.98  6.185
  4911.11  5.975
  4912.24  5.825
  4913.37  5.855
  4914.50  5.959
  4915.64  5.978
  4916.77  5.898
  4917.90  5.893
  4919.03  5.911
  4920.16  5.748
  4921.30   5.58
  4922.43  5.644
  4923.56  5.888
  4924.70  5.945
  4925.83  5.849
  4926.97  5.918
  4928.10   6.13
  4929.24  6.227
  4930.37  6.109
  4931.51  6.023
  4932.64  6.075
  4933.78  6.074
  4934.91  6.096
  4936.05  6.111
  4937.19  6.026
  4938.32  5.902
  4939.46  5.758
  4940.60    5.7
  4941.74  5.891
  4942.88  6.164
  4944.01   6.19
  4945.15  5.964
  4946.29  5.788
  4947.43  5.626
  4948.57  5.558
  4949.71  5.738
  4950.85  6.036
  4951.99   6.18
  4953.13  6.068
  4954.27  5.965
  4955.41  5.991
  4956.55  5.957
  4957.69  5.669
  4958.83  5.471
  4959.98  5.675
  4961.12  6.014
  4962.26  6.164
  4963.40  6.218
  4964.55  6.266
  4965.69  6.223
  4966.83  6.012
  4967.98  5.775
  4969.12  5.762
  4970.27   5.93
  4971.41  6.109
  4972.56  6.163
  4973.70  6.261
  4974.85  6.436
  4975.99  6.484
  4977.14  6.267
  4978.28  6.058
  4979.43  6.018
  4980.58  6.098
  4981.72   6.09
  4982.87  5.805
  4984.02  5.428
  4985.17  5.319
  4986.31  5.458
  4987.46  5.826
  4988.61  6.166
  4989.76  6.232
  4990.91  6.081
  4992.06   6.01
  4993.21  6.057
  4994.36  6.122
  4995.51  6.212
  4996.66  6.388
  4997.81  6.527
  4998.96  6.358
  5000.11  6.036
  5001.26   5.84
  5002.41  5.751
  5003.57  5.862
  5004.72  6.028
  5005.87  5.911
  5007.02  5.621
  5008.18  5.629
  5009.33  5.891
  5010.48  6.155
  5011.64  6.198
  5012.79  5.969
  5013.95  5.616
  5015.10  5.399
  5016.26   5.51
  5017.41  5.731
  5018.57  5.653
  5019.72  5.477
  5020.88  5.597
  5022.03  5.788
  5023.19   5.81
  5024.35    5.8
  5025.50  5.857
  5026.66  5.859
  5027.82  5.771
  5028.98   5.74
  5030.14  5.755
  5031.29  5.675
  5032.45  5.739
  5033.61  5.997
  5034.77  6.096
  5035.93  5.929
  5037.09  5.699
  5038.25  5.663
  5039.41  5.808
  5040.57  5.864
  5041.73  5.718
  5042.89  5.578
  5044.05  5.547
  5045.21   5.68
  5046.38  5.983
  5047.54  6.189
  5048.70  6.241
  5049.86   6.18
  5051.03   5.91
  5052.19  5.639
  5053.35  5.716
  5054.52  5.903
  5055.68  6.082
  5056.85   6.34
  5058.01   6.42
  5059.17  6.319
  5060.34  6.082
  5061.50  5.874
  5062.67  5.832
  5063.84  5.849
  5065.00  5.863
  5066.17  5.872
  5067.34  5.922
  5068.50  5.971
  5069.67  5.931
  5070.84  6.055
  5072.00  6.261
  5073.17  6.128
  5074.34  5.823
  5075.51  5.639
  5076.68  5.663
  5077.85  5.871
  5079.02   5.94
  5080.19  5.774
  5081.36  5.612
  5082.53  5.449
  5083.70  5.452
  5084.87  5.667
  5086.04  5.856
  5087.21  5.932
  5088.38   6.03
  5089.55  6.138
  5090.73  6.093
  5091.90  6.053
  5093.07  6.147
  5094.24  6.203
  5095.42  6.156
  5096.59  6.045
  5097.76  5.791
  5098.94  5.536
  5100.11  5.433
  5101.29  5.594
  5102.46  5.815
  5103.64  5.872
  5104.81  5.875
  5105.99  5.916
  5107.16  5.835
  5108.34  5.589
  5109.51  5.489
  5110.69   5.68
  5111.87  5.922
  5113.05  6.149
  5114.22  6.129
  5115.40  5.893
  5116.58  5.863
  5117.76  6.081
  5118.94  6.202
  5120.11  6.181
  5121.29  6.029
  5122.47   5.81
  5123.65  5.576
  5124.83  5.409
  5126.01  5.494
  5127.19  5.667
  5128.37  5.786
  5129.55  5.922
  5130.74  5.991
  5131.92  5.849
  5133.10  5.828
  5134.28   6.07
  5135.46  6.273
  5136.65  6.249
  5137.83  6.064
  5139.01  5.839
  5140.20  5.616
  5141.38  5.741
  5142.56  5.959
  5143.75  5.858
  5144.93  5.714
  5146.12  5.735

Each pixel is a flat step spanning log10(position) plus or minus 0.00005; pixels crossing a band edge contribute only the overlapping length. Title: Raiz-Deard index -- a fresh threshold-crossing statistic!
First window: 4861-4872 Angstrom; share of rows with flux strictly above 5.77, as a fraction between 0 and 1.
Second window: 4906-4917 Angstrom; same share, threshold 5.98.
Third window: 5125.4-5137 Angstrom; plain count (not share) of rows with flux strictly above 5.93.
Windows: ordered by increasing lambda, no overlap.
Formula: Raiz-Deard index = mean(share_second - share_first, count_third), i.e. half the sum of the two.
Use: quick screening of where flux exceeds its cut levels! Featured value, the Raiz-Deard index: 2.10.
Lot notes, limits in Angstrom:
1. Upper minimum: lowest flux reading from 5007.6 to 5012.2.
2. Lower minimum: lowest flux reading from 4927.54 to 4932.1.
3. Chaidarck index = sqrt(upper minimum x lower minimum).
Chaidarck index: 5.82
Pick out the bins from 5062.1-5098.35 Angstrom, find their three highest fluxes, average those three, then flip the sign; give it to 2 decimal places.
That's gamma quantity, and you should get -6.21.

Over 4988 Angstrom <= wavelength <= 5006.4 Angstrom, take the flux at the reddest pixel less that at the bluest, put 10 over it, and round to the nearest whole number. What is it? -39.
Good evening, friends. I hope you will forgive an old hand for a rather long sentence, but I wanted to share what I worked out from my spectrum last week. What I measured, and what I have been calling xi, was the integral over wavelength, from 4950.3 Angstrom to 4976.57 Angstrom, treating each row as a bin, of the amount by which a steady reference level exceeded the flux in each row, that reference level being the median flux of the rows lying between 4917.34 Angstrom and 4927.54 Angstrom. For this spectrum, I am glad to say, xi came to -3.9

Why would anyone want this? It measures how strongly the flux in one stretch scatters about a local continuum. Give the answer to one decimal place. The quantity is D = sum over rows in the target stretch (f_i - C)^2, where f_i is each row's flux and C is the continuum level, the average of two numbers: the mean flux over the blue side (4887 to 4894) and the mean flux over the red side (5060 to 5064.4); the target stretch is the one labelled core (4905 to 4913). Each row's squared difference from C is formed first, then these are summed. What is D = 1.1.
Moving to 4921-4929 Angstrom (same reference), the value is 0.2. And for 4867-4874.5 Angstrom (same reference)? 0.1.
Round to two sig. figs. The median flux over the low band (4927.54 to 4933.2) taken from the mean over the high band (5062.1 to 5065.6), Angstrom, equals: -0.26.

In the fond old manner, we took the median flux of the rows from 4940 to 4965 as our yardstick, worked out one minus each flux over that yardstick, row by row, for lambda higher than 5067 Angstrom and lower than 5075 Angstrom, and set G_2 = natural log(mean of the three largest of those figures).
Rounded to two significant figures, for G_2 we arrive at -4.4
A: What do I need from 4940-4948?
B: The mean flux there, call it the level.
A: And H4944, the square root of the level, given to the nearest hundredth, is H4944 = 2.43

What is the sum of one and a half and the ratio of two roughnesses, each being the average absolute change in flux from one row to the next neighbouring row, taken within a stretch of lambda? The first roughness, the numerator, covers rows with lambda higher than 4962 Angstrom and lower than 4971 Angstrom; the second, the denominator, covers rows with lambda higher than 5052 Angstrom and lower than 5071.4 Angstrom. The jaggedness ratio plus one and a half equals 2.6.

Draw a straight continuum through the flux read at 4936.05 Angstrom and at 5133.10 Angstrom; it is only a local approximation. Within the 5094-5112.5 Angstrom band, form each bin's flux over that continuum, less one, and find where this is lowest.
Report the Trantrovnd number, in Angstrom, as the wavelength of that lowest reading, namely 5100.11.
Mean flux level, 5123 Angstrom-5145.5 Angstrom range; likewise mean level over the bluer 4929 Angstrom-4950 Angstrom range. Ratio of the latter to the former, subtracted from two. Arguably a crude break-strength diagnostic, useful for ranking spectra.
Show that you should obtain 0.981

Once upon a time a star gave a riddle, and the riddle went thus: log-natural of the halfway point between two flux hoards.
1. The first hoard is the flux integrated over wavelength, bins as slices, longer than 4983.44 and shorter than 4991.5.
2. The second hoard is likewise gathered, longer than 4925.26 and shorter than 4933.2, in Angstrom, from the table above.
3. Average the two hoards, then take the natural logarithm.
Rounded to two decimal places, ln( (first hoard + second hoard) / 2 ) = 3.86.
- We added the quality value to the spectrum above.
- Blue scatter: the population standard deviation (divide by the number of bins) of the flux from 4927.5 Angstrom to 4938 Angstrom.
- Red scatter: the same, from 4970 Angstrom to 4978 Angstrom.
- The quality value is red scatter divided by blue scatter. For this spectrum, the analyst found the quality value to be 3.1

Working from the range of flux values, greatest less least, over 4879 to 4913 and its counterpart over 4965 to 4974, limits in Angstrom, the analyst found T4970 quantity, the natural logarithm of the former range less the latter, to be -0.44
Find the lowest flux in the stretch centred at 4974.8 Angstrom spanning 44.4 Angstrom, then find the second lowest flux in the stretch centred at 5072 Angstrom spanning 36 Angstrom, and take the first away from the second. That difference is 0.13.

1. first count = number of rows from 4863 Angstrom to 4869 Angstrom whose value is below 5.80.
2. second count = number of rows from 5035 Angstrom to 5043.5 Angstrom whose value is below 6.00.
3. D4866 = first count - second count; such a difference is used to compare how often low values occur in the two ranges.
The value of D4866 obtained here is -2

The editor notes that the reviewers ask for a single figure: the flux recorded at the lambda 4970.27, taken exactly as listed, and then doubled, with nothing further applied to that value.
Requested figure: 11.9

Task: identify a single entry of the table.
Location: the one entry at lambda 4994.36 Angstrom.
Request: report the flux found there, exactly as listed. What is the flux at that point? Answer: 6.122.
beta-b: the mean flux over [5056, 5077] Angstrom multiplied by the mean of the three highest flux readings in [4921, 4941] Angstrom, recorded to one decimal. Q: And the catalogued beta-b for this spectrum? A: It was 36.9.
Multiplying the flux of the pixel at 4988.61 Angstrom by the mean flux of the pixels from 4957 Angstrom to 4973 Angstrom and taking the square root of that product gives 6.06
